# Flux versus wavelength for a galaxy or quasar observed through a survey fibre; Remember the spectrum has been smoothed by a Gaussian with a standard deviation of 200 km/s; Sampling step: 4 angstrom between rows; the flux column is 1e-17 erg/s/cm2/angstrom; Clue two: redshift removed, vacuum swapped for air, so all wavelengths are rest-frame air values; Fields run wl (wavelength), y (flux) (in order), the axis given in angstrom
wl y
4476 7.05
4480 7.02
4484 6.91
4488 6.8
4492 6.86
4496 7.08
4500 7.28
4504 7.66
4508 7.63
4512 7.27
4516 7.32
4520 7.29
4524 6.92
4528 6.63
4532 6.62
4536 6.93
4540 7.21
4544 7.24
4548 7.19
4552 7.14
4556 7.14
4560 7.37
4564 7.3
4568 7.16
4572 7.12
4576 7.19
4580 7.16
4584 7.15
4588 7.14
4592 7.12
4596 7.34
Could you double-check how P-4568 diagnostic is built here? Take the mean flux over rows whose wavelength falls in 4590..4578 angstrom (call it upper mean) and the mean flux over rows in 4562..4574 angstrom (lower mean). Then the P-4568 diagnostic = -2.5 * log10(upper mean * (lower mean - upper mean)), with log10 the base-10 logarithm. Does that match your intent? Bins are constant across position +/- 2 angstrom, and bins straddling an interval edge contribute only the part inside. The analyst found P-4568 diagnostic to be 1.3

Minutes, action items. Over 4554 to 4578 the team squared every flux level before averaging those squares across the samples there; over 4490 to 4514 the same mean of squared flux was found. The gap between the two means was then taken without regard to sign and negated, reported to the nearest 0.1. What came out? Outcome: -1.3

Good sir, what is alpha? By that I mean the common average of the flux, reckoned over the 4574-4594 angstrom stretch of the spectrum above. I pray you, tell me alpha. 7.15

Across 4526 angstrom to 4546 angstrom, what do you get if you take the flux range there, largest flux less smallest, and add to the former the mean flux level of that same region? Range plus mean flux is 7.5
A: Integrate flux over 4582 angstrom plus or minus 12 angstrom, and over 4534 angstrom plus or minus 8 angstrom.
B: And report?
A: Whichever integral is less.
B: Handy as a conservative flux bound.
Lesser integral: 110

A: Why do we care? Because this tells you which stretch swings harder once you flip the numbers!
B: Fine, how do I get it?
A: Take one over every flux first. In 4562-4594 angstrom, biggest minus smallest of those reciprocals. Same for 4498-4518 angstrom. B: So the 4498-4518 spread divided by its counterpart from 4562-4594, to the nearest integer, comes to 2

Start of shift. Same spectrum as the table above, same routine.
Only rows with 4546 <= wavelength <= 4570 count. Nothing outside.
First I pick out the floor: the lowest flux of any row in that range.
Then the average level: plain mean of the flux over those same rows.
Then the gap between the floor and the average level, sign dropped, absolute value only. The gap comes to 0.1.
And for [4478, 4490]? 0.1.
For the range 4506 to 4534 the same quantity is 0.5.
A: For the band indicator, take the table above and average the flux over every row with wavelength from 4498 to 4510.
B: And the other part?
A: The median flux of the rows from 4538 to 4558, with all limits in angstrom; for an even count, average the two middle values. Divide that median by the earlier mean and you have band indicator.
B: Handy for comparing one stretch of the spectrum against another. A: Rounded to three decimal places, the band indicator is 0.956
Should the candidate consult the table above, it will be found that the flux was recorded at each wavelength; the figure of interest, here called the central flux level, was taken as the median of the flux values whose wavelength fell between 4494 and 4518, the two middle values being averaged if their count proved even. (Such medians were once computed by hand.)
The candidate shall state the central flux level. 7.30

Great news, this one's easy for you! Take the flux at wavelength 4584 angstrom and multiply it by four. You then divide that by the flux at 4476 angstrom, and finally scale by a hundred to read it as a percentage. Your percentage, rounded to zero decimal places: 406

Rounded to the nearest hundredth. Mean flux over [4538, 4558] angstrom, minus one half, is 6.68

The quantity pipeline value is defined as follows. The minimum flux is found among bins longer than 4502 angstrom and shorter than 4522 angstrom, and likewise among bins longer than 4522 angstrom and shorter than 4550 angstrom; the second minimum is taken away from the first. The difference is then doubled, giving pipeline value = 1.3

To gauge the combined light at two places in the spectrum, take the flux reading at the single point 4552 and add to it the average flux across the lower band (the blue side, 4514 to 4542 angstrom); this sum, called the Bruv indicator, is 14.1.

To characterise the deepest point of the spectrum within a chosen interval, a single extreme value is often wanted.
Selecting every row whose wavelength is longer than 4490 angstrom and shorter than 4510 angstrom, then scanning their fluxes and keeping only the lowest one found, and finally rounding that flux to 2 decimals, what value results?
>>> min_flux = 6.86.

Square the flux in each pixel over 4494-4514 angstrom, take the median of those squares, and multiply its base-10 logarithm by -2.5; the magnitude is -4.31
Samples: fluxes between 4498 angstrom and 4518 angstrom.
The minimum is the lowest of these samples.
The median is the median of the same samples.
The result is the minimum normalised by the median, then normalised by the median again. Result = 0.1357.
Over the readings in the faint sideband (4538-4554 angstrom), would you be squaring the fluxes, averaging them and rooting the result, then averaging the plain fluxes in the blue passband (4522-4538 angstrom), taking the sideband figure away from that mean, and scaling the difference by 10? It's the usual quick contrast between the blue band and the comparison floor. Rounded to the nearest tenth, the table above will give -4.2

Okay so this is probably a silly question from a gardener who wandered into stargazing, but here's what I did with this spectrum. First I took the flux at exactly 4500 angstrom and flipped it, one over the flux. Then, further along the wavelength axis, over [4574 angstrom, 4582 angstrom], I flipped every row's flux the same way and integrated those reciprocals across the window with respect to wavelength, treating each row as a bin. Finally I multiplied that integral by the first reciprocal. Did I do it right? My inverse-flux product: 0.153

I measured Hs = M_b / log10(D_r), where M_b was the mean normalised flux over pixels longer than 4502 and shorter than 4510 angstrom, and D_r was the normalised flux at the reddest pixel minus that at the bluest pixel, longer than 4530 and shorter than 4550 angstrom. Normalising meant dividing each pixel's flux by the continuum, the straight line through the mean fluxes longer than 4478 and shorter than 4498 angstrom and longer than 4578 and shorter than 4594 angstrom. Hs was -1.0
